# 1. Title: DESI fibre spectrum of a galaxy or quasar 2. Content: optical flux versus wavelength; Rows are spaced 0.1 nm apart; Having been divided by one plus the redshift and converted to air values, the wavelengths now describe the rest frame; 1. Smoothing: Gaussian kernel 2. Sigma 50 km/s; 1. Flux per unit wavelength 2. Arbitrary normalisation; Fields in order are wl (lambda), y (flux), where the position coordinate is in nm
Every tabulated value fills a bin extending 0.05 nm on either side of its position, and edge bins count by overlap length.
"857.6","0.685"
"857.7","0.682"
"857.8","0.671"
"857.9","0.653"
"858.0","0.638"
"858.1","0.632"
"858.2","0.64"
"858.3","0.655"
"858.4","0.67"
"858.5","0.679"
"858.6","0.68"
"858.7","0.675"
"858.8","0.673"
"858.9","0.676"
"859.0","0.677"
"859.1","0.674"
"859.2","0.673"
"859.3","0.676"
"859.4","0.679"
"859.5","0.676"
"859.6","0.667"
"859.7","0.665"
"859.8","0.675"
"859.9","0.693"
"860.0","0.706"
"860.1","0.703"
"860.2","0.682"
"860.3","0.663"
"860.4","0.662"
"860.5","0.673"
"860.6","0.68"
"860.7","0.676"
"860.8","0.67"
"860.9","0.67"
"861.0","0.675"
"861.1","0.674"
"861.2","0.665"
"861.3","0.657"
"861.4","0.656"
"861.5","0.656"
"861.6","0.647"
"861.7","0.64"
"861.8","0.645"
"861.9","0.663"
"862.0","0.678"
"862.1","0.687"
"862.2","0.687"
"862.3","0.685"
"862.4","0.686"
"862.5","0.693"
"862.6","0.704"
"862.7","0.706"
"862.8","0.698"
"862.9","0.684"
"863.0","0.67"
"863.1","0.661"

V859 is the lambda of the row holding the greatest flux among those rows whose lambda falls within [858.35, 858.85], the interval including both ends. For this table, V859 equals 858.6 nm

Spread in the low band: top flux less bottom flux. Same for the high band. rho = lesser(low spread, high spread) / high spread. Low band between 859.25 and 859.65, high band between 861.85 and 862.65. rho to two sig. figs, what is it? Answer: 0.29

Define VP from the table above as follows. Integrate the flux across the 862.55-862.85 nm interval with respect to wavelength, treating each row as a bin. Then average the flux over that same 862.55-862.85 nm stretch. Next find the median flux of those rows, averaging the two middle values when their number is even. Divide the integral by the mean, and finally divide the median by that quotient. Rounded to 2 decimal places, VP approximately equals 2.35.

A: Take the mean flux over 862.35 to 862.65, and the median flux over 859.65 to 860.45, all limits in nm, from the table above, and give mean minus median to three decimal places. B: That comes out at 0.016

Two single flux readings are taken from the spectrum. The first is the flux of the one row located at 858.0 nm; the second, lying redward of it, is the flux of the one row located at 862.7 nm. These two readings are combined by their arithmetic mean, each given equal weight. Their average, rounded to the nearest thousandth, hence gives 0.672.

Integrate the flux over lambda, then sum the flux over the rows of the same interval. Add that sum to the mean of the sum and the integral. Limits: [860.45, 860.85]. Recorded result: 4.18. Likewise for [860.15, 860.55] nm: 4.15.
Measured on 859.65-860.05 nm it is 4.25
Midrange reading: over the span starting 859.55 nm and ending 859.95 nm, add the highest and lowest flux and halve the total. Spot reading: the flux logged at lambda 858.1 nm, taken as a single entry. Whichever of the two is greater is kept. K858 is 0.679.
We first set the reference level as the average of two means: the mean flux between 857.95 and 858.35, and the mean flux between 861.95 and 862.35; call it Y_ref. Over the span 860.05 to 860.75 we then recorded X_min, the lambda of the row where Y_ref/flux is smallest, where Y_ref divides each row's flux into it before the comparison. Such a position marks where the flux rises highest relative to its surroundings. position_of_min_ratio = 860.1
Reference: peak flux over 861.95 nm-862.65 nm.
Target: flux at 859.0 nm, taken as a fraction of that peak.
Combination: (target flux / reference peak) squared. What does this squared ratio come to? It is 0.92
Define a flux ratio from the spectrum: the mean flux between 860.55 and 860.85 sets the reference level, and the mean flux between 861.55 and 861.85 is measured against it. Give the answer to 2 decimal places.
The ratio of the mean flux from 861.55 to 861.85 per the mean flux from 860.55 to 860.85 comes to 0.95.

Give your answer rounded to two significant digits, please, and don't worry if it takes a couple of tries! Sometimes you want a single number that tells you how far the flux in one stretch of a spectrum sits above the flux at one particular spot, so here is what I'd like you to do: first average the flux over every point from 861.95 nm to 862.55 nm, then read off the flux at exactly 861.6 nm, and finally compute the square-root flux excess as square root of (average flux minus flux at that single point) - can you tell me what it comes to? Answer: 0.20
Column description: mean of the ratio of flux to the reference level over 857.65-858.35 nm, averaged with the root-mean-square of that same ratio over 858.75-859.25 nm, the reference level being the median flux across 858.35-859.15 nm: 0.98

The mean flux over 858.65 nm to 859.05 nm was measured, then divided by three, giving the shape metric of 0.225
